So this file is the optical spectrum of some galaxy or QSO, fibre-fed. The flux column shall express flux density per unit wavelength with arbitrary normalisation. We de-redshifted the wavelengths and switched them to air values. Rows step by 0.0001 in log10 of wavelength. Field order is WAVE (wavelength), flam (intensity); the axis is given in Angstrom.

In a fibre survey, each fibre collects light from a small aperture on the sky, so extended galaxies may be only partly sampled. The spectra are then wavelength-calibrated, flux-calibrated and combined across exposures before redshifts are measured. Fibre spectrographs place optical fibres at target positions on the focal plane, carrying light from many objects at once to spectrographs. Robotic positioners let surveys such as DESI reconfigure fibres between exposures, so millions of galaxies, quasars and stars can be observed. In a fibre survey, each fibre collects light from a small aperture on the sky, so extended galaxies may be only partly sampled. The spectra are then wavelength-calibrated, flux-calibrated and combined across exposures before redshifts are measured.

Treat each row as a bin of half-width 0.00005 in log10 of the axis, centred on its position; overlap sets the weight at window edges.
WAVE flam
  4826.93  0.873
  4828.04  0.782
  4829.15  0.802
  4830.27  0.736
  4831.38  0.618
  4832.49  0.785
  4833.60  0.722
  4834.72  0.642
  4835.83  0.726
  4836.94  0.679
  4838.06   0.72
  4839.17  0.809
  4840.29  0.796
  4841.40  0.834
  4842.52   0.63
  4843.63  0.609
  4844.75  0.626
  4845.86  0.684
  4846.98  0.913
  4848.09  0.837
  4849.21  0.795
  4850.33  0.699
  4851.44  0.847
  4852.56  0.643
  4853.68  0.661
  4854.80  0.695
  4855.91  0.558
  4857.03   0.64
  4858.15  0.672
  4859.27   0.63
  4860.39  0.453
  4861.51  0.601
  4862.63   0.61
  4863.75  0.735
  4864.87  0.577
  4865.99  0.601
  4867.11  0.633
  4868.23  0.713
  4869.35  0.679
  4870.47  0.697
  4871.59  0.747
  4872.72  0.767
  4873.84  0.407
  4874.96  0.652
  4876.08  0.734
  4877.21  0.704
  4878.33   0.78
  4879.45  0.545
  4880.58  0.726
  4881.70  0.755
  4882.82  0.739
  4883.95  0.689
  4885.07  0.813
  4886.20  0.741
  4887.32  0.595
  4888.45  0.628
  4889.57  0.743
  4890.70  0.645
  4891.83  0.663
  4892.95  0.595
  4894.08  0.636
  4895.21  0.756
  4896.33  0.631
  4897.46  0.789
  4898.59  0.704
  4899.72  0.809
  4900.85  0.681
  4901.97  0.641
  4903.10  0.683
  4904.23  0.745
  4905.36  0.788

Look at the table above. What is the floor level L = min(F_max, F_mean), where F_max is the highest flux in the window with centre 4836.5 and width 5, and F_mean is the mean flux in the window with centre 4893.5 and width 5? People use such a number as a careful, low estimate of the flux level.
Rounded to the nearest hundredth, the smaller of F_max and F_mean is 0.66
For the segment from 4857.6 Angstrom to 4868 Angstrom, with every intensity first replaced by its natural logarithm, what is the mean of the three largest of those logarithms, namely -0.388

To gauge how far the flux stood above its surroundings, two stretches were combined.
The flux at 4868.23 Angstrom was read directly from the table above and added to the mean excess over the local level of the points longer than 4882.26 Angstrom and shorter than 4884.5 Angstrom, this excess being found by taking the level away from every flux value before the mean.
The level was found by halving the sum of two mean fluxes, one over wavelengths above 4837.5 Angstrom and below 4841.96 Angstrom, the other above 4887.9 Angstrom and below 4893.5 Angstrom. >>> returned 0.70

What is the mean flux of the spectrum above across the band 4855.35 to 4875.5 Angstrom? 0.63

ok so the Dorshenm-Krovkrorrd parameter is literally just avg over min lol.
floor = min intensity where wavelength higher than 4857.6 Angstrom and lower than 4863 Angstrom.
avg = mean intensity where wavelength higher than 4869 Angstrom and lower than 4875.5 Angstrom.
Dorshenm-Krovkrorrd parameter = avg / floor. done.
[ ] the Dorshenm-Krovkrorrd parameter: 1.45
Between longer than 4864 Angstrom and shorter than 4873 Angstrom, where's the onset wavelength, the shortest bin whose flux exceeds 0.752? 4872.72 Angstrom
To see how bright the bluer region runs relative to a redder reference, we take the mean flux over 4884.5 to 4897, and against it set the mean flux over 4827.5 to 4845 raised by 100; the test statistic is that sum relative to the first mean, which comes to 149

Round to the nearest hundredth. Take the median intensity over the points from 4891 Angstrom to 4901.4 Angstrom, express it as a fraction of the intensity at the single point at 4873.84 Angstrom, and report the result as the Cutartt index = 1.67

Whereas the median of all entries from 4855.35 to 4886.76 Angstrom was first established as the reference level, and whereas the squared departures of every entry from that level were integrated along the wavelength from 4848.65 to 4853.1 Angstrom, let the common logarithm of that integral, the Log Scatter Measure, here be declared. -1.3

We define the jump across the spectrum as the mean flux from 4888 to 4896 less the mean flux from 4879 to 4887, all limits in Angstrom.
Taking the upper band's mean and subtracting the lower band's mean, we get -0.05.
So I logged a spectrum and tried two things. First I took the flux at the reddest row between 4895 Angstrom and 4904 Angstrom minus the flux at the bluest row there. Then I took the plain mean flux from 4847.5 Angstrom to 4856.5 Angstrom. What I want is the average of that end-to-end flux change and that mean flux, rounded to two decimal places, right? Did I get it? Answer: 0.32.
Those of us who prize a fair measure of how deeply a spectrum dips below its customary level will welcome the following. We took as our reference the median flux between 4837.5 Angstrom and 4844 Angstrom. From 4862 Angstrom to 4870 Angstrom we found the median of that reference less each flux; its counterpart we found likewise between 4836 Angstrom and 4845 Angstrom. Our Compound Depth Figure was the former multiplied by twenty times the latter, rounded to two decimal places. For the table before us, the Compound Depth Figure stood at 0.15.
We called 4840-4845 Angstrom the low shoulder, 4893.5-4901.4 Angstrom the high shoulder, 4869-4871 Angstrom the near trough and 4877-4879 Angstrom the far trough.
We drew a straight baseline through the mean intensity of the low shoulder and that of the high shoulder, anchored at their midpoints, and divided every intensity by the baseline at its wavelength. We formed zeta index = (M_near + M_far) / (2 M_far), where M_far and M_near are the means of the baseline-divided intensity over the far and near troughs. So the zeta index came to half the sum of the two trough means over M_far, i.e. 0.97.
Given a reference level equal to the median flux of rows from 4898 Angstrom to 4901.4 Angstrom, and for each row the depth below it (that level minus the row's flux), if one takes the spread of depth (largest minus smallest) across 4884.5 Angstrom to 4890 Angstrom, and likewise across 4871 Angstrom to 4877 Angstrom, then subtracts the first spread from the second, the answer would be 0.14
